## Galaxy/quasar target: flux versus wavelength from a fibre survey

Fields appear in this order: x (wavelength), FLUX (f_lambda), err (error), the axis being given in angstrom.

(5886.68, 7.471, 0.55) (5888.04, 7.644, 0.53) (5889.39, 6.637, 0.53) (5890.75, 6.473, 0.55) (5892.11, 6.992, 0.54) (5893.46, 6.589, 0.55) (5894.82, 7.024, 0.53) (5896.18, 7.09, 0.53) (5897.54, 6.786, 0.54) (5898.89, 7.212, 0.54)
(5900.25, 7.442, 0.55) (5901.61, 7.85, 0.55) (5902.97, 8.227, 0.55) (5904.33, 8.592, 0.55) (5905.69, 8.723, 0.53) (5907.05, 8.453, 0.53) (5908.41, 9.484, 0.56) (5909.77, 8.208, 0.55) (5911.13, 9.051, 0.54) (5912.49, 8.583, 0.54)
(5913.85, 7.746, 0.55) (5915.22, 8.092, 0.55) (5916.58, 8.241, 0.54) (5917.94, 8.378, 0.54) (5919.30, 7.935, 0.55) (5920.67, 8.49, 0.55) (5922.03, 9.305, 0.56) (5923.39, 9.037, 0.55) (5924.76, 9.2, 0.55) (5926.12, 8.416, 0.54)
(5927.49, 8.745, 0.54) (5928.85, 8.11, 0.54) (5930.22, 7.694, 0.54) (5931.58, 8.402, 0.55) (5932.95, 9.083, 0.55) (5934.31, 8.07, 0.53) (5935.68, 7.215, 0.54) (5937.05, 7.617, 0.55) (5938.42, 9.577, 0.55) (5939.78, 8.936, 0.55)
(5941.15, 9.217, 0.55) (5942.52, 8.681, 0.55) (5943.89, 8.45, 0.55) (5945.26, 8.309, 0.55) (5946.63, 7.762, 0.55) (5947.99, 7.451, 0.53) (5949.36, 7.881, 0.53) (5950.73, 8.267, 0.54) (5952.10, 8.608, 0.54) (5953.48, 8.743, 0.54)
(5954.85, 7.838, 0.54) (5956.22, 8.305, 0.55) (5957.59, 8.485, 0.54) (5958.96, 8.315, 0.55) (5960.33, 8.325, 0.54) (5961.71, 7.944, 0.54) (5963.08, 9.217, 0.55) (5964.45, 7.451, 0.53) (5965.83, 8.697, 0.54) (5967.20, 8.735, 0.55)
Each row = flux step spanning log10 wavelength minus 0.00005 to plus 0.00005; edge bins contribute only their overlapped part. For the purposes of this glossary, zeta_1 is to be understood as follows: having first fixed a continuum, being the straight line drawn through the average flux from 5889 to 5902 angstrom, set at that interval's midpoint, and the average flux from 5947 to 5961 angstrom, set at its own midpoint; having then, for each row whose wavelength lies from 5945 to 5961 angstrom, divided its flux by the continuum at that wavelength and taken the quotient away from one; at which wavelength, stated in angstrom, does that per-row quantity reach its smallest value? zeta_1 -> 5953.48 angstrom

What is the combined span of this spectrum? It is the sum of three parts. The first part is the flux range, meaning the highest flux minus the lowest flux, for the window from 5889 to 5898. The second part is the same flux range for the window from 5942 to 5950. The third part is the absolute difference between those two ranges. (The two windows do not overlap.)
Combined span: 2.5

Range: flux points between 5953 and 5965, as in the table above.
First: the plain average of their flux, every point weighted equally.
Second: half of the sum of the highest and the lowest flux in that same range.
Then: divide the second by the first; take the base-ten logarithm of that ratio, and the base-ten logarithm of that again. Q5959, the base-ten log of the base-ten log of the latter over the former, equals -2.7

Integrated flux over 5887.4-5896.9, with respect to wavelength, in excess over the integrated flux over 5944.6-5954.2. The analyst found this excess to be -12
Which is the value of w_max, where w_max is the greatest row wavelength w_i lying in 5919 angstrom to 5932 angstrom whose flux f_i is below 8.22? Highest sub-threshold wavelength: 5930.22 angstrom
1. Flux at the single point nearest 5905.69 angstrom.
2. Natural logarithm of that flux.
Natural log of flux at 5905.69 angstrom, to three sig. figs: 2.17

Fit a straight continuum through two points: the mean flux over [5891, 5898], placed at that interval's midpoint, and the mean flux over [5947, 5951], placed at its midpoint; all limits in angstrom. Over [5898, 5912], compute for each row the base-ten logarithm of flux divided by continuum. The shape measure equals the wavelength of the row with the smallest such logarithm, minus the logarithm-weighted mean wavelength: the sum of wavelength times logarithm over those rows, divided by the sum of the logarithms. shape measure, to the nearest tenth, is -7.5 angstrom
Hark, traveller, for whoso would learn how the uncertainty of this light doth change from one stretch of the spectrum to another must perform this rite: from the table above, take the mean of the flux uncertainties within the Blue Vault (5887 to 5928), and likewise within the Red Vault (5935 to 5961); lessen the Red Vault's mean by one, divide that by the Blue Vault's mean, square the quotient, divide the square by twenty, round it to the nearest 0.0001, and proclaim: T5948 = 0.0351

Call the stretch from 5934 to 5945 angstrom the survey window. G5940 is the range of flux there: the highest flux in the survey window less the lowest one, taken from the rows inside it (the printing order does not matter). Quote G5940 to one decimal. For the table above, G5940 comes 2.4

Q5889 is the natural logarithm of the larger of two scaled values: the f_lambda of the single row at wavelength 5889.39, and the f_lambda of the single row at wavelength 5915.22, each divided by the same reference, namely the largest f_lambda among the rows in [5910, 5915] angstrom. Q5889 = -0.11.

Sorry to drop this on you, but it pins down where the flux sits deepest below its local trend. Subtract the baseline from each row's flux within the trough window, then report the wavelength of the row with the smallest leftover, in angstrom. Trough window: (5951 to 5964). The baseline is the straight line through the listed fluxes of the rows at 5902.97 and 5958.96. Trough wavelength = 5954.85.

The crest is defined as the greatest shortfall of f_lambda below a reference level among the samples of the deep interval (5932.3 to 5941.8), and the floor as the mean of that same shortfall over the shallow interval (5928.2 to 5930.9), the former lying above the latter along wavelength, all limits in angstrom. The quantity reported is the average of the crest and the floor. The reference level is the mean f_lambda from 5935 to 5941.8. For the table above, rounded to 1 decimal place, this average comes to 1.0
